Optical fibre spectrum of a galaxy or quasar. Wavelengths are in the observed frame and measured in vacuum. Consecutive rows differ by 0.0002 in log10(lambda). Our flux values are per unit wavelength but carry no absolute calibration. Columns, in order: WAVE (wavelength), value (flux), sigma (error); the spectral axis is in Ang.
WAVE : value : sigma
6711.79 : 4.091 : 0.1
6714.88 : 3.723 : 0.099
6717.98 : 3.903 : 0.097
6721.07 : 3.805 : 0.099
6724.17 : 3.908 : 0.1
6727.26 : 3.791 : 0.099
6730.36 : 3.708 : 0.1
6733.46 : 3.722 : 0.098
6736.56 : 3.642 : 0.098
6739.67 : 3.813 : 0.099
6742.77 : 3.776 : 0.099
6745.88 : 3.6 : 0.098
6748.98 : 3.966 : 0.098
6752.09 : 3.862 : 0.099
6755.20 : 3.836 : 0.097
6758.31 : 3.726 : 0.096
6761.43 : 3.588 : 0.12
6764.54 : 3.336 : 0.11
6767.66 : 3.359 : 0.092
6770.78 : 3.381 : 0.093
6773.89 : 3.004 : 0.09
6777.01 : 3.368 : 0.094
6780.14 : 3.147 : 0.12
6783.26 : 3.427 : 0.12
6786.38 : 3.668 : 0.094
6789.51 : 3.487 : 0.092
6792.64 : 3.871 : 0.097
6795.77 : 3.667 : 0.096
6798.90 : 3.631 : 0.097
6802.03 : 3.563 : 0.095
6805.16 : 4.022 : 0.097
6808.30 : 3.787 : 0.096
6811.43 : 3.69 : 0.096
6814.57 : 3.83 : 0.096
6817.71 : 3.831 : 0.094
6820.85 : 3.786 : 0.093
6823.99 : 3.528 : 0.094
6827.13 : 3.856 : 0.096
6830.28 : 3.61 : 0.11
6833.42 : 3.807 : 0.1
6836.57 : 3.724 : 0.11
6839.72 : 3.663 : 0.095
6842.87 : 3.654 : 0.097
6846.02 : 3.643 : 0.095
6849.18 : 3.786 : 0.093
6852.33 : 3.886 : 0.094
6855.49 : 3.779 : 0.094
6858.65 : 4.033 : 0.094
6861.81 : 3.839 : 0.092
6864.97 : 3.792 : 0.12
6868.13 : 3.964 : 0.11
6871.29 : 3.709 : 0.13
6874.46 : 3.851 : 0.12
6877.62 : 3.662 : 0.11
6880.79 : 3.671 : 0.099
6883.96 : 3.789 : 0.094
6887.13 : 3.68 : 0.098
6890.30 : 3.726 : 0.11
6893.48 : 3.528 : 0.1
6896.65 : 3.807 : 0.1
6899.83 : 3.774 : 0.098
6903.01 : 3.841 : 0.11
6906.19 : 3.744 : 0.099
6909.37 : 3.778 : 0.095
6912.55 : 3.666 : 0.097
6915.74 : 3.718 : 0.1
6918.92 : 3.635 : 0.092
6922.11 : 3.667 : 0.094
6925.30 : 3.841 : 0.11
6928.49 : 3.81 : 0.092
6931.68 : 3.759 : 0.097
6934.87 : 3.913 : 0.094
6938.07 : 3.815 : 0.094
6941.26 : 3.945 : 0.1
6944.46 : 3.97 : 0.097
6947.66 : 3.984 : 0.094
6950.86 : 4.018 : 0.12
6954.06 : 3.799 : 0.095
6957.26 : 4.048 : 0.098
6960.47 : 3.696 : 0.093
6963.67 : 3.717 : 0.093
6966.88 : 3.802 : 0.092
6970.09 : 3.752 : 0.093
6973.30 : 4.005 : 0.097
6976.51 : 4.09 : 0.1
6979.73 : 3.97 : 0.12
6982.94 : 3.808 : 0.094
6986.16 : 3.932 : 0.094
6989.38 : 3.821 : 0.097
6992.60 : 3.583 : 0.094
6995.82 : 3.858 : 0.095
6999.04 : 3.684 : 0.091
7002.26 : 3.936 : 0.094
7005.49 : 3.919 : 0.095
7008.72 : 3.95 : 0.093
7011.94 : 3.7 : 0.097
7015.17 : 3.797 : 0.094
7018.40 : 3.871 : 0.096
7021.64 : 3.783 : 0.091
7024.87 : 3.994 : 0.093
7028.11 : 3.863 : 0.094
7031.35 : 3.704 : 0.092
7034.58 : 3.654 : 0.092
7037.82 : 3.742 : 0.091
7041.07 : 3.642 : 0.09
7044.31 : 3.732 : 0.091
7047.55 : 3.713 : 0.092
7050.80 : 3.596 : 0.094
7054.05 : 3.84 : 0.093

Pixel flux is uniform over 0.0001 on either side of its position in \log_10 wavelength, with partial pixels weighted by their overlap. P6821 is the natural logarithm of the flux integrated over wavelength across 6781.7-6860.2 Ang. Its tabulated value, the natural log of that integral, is 5.68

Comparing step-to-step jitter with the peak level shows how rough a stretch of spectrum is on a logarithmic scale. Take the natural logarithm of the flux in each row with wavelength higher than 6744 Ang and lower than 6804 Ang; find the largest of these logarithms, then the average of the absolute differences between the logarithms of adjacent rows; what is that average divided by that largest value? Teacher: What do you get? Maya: 0.039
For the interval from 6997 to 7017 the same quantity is 0.025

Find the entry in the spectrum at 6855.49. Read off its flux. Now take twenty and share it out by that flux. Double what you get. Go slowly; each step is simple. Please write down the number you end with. 10.6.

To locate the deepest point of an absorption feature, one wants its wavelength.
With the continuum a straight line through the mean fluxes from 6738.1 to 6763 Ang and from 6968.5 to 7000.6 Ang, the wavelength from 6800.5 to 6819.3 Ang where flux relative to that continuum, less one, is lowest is 6802.03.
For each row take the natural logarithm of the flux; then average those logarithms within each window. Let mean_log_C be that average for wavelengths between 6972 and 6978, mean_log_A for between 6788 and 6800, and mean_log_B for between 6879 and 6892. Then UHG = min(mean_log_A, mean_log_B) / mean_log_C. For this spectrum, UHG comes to 0.93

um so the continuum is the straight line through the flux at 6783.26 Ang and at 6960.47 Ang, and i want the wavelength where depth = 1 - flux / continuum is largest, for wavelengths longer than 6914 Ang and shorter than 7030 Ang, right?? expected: 6992.60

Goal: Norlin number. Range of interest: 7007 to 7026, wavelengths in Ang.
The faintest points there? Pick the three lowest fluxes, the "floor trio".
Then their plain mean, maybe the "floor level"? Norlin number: 3.76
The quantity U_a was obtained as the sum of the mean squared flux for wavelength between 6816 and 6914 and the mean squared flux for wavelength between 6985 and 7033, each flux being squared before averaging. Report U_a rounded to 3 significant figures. 28.8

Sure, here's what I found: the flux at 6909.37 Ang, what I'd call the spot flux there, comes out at 3.778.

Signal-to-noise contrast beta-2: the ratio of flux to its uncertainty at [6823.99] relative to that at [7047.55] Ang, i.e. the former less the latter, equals -2.8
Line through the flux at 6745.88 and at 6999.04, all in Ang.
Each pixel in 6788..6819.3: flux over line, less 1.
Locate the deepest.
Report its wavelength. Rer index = 6789.51 Ang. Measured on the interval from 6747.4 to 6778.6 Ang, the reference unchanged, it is 6773.89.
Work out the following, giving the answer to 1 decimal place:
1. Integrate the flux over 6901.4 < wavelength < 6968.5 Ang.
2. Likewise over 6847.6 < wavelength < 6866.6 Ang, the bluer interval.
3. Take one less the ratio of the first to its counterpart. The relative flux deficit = -2.5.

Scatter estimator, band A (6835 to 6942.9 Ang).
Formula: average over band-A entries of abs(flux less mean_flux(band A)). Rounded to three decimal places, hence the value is 0.084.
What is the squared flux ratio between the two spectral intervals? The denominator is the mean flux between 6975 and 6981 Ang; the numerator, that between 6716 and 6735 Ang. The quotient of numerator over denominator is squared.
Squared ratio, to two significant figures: 0.89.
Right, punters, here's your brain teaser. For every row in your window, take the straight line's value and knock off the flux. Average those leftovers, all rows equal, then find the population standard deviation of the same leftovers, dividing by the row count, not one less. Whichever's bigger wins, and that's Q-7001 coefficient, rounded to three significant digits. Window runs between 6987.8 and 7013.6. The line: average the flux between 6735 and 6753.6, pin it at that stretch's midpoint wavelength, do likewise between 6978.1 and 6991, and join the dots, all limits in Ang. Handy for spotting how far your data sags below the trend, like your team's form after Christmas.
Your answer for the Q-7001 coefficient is 0.126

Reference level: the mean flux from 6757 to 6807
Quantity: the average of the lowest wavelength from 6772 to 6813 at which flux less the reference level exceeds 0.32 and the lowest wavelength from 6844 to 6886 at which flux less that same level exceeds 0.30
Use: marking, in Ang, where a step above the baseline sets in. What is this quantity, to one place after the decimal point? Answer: 6822.5 Ang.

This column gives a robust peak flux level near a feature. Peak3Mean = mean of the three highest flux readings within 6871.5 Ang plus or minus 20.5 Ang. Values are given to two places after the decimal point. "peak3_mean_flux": 3.96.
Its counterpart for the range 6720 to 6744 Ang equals 3.84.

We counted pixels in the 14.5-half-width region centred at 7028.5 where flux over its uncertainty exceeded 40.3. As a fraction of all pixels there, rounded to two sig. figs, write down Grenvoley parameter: 0.78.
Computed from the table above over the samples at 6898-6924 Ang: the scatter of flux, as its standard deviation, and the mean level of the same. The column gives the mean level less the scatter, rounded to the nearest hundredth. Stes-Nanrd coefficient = 3.66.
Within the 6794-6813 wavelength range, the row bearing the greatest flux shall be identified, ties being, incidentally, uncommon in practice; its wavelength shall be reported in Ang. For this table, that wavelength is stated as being 6805.16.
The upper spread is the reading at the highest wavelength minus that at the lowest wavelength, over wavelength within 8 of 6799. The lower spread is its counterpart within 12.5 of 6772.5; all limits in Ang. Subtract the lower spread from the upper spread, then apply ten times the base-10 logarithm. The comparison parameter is -5.1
